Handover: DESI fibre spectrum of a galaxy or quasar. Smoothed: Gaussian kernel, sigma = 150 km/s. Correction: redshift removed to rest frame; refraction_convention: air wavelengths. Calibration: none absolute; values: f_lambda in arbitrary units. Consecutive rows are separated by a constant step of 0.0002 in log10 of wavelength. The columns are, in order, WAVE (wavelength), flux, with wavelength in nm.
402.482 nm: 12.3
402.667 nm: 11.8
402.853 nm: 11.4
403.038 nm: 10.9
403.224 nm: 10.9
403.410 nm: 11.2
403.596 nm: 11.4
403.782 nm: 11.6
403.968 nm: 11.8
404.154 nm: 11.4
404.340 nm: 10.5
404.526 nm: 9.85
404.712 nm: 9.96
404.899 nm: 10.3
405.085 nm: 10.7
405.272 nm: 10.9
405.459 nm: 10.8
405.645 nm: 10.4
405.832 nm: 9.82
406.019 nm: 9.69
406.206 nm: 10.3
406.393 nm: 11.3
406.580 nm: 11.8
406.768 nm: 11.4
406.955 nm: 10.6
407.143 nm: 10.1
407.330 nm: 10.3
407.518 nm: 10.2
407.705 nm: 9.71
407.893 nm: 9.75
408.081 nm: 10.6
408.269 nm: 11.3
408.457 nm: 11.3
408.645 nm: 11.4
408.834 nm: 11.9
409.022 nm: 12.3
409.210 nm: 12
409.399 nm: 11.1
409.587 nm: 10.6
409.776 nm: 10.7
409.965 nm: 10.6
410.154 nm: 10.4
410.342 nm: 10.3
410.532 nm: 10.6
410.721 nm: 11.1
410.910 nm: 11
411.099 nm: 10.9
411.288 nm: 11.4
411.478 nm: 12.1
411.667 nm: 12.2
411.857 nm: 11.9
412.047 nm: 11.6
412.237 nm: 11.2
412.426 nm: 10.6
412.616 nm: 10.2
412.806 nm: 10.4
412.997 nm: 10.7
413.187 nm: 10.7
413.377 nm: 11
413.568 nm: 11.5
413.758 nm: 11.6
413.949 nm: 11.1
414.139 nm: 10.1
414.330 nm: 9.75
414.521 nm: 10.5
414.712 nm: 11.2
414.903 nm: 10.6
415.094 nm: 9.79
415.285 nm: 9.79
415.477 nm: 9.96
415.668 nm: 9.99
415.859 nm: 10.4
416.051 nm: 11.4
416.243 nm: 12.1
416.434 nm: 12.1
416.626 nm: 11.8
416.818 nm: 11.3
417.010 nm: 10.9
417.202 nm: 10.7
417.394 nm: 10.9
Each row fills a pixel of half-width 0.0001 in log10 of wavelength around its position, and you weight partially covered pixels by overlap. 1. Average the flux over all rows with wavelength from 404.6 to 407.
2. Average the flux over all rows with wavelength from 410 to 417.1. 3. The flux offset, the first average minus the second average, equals -0.31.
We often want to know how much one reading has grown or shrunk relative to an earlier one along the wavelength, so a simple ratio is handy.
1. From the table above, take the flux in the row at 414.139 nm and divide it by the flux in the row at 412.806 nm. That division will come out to 0.97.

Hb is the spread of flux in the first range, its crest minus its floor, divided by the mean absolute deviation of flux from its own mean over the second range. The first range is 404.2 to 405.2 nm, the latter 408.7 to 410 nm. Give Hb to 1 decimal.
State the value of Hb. 1.3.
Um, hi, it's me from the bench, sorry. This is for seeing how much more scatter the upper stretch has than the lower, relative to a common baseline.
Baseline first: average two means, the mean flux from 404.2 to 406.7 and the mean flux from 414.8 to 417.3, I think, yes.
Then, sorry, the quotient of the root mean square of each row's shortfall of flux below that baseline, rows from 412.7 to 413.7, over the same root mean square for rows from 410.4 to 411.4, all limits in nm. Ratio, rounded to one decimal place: 1.0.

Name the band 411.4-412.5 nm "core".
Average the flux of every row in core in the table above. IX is 11.6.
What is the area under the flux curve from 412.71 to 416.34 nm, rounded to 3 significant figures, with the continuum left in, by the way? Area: 38.7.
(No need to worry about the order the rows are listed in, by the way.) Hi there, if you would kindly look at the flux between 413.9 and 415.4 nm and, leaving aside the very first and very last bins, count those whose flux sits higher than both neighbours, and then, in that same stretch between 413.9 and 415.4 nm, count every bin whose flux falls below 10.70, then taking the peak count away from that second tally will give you 5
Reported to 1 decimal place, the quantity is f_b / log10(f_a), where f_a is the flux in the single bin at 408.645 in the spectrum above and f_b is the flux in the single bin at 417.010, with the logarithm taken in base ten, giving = 10.3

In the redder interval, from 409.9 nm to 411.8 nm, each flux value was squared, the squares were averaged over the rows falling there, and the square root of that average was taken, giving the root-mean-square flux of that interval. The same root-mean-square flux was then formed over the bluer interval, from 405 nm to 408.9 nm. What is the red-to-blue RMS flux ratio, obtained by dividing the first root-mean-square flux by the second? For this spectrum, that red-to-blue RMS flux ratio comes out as 1.035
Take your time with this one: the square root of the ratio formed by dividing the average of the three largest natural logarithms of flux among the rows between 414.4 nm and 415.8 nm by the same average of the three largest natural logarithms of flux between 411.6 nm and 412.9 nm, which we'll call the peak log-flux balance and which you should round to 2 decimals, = 0.98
